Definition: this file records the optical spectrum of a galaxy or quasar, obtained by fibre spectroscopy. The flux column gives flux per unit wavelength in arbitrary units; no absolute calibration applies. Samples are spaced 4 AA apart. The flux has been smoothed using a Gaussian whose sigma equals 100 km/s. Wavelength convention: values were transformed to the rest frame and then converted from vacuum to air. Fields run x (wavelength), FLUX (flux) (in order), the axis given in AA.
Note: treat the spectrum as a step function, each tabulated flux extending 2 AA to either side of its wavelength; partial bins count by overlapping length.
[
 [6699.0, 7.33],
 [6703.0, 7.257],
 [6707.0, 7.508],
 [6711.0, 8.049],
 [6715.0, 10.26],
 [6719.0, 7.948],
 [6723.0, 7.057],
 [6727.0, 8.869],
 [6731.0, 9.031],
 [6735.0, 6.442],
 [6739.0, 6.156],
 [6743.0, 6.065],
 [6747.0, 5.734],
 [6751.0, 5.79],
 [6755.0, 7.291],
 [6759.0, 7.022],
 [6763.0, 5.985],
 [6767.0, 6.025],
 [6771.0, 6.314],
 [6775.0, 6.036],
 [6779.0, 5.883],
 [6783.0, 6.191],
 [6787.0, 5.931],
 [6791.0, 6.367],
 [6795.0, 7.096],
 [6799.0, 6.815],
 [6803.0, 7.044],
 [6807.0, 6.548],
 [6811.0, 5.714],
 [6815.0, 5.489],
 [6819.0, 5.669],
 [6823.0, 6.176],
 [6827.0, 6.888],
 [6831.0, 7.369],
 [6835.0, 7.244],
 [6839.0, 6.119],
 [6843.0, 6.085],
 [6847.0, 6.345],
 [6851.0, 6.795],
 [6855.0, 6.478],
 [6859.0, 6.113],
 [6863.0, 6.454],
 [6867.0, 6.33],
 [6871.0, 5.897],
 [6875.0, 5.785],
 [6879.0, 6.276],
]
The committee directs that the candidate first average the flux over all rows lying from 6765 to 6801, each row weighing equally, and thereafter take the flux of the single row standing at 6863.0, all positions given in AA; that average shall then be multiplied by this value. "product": 40.6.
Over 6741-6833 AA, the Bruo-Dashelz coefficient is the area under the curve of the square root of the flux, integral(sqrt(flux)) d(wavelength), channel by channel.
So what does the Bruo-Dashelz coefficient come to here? 231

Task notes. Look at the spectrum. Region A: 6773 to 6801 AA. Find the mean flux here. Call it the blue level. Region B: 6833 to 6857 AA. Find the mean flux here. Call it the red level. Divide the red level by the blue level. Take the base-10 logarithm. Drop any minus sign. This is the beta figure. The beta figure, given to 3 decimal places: 0.012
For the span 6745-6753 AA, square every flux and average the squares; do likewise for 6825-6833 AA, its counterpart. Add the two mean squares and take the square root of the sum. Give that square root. 9.2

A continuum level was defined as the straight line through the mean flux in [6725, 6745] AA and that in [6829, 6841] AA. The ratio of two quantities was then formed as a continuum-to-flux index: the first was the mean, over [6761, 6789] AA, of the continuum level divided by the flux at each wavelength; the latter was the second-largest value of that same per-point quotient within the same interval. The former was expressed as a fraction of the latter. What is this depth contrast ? 0.983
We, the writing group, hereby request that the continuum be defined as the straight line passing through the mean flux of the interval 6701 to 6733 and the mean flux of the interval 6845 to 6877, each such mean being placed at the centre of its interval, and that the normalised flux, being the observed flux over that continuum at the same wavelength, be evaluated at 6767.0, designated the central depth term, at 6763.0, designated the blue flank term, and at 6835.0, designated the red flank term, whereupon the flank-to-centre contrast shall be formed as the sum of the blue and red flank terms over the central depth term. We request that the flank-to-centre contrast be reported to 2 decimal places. 2.36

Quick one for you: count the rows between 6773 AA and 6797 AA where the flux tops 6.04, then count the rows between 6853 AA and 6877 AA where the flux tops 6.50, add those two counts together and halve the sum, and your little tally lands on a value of 1.50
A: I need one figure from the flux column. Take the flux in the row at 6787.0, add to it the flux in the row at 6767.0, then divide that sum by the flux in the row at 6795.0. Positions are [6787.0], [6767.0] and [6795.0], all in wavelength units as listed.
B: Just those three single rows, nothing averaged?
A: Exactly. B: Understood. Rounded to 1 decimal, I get 1.7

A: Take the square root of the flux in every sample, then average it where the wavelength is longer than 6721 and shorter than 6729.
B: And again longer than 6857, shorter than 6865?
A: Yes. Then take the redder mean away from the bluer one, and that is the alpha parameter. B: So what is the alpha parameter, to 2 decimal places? 0.31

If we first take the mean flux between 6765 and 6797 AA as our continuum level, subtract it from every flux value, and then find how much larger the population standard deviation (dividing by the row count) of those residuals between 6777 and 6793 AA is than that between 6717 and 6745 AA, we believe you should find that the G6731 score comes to -1.0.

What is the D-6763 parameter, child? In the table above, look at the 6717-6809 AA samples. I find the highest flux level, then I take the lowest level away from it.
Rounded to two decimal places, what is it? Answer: 3.30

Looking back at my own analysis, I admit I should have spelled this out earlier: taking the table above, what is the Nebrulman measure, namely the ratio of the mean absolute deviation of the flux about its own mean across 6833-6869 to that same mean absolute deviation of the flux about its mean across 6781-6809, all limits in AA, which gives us 0.8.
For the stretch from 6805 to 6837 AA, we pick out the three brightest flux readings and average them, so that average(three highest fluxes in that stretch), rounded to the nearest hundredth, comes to 7.17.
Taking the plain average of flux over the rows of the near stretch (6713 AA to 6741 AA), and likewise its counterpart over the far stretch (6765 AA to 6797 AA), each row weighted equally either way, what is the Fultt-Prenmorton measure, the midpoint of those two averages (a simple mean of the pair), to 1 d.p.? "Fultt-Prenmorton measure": 7.1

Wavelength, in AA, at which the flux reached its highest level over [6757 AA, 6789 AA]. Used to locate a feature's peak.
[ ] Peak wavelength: 6759.0 AA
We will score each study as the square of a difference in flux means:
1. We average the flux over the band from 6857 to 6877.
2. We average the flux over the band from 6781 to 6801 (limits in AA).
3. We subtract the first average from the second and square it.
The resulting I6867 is 0.13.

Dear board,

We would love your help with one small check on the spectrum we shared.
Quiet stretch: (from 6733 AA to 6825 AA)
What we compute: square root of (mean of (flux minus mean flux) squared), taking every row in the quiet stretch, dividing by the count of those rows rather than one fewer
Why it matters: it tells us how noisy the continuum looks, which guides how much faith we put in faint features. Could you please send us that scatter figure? 0.49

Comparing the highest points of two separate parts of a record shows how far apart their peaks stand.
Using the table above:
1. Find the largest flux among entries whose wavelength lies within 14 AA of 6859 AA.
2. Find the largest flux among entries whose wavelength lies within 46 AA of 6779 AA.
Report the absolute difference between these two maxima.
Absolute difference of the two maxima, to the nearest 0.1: 0.5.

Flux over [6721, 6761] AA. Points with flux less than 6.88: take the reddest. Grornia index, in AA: 6751.0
